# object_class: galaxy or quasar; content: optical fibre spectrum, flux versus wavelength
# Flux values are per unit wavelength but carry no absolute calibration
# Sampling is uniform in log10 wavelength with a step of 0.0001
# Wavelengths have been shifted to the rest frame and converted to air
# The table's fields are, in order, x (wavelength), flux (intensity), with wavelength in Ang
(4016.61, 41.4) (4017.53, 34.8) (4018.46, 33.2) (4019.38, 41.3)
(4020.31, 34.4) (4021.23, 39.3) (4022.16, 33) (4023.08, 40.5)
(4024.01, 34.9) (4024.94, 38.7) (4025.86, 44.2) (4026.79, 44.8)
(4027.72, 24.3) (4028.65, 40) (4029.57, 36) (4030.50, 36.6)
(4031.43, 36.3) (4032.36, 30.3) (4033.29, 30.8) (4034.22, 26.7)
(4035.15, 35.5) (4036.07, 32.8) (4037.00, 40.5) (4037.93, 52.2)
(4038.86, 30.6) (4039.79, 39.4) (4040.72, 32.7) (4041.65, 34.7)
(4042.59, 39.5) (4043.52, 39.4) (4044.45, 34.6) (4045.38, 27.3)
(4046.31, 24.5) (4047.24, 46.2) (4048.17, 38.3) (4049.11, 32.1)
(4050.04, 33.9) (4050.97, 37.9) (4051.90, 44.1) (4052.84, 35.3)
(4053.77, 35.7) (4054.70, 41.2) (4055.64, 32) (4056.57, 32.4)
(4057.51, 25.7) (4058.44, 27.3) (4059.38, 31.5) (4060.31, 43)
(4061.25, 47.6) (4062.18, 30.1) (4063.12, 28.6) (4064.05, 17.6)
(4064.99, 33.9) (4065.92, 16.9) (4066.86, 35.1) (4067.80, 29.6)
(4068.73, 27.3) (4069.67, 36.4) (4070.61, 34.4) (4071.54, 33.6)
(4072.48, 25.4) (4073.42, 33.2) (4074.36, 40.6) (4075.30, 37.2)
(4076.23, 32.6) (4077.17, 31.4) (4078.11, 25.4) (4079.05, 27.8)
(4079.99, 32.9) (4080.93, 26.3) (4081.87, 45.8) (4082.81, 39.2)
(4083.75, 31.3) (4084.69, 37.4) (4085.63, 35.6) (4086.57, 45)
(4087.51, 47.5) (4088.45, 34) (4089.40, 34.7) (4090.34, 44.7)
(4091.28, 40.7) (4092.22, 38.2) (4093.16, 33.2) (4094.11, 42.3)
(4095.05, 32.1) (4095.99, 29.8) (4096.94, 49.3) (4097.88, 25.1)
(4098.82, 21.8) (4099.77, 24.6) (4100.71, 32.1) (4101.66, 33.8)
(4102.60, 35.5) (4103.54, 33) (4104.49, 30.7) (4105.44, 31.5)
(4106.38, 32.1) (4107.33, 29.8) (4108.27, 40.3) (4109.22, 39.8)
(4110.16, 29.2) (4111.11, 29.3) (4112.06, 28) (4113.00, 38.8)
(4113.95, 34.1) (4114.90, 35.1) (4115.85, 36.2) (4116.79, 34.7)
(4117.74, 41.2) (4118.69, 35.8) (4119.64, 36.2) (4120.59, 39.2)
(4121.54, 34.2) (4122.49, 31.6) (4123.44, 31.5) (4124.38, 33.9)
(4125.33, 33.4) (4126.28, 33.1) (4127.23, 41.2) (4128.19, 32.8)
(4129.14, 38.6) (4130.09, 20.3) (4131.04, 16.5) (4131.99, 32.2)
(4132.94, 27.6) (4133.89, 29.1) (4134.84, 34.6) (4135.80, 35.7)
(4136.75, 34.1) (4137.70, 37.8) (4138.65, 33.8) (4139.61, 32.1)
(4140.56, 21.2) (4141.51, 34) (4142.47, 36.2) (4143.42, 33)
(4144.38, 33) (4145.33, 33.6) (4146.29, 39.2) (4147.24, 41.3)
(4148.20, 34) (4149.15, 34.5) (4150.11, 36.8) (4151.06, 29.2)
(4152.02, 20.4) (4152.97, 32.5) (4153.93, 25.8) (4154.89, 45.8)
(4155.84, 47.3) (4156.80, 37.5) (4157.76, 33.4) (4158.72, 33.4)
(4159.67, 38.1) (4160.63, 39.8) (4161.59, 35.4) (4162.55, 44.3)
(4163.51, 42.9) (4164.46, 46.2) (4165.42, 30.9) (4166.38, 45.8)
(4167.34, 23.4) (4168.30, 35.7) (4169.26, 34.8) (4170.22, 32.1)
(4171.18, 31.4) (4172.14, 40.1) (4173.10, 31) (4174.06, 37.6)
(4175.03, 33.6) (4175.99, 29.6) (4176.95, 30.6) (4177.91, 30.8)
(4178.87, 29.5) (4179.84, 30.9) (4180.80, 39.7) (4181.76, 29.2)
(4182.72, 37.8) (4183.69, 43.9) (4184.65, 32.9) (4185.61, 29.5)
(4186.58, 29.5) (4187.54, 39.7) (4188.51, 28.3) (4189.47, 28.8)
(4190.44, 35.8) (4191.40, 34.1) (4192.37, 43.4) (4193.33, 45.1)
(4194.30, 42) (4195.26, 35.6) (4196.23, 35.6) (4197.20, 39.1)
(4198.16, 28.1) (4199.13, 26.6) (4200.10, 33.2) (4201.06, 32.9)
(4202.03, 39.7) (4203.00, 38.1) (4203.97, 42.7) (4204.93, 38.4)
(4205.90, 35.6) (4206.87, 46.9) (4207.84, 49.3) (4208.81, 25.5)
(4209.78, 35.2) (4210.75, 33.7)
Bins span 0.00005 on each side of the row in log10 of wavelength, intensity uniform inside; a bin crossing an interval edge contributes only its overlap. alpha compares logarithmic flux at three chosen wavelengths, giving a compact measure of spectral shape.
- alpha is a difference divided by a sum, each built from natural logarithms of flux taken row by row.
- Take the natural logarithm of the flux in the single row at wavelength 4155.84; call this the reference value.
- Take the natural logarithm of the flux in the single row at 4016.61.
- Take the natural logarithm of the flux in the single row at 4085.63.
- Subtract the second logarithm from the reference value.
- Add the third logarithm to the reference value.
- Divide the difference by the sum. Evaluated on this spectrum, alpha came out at 0.018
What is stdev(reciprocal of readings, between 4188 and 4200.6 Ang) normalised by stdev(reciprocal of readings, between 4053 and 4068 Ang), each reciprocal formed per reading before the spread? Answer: 0.5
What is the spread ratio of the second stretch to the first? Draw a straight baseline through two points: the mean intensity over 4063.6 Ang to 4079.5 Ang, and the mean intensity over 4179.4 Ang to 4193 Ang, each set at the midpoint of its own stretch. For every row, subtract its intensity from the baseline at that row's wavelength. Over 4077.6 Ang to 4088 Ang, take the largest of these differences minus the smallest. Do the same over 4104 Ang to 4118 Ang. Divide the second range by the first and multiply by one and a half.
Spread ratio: 0.90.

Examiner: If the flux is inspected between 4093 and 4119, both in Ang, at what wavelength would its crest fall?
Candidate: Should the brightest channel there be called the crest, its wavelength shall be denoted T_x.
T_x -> 4096.94 Ang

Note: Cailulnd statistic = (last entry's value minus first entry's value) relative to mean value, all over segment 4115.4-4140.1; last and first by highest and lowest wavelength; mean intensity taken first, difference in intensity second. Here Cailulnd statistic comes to -0.12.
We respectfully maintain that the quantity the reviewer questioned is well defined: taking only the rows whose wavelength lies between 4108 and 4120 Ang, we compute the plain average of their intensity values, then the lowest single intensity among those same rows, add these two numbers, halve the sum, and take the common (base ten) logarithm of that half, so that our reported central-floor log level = 1.50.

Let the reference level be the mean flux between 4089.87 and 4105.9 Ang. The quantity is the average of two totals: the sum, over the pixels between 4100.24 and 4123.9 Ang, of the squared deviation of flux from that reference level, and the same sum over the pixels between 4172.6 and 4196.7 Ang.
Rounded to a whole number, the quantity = 503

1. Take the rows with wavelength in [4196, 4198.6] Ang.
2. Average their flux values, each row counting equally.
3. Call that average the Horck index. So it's 34.3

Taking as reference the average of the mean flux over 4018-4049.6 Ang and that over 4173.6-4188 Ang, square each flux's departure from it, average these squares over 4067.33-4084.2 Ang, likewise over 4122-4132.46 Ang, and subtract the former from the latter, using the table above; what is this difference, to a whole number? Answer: 25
